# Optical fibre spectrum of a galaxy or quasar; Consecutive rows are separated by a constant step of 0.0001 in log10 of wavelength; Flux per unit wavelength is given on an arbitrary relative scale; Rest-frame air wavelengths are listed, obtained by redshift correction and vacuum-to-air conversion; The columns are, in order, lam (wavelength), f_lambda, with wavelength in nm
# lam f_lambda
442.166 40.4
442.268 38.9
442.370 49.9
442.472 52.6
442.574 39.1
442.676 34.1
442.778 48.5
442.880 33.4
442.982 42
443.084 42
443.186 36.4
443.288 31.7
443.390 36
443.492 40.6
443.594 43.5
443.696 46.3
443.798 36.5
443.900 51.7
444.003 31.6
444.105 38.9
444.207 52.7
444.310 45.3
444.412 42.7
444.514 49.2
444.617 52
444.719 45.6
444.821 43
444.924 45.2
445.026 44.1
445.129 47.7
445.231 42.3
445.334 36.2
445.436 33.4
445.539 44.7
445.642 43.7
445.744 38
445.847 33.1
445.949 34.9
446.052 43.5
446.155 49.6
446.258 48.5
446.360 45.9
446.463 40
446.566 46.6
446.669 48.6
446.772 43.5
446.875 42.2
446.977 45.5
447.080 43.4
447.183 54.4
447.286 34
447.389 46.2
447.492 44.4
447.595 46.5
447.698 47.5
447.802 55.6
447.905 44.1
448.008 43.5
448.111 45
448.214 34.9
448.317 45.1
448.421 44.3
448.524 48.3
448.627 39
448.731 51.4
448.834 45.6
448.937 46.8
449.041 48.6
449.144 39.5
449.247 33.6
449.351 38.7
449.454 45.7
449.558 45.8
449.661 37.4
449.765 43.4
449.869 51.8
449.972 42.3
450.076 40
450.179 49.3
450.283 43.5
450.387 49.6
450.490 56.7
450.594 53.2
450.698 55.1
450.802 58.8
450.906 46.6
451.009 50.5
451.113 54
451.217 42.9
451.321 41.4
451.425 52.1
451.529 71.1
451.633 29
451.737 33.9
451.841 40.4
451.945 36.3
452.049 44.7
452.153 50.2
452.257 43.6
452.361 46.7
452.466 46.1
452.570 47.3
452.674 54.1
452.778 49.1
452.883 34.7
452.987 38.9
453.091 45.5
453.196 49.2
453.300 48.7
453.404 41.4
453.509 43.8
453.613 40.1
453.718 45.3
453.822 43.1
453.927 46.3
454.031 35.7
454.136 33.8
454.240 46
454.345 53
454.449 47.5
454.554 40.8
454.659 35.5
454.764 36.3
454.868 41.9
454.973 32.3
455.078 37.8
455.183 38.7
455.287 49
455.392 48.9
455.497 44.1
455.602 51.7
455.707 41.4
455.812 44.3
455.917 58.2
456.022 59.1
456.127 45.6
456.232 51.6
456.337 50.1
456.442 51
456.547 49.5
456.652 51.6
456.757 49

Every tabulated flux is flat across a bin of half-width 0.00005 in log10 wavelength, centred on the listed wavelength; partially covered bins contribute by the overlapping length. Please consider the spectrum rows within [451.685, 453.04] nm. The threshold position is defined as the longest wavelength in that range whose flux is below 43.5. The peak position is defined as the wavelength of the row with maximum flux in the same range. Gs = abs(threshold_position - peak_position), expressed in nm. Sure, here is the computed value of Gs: 0.31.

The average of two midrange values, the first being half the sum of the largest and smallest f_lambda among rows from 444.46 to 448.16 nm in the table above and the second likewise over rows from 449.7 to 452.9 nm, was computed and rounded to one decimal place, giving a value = 47.2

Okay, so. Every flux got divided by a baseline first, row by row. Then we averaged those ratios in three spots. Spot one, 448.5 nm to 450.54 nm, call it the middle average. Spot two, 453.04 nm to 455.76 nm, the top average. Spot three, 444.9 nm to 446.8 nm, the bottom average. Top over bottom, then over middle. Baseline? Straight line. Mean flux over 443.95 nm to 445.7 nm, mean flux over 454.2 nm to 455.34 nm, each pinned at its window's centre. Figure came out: 0.99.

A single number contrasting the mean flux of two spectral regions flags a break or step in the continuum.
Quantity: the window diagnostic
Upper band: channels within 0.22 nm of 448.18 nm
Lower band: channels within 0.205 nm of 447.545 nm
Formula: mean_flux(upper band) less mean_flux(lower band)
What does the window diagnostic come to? -4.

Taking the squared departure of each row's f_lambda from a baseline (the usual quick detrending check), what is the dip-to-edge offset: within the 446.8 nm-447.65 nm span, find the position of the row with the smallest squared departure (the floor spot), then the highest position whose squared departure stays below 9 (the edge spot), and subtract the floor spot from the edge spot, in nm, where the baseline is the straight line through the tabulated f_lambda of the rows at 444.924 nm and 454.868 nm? 0.10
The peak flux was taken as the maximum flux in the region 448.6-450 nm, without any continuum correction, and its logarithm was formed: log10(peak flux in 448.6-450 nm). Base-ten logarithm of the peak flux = 1.71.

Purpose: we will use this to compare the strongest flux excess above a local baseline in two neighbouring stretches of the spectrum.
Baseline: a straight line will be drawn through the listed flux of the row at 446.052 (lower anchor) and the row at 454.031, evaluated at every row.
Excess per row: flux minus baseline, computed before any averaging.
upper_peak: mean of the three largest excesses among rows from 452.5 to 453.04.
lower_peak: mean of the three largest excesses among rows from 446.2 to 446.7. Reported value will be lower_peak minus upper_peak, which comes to -8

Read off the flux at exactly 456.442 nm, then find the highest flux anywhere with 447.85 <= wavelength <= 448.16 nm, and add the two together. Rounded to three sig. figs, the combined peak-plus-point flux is 96.0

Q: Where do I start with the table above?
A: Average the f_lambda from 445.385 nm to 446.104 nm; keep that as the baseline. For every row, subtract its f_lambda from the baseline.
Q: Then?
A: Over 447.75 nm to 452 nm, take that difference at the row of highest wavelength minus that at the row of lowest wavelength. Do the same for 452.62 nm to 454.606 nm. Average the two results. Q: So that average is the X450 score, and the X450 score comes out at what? 16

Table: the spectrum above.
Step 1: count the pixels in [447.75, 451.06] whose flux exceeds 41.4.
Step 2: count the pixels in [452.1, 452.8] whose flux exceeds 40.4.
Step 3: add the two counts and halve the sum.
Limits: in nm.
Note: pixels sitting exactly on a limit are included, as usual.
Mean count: 16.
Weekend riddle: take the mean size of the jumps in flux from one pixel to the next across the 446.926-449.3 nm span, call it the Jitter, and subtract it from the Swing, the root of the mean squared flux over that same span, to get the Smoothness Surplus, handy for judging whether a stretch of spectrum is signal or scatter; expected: 38.5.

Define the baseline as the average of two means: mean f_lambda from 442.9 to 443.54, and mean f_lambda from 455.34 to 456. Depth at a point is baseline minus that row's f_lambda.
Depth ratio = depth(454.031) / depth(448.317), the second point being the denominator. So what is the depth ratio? -4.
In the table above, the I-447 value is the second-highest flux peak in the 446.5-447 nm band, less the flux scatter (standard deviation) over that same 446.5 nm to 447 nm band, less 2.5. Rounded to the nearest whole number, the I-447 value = 42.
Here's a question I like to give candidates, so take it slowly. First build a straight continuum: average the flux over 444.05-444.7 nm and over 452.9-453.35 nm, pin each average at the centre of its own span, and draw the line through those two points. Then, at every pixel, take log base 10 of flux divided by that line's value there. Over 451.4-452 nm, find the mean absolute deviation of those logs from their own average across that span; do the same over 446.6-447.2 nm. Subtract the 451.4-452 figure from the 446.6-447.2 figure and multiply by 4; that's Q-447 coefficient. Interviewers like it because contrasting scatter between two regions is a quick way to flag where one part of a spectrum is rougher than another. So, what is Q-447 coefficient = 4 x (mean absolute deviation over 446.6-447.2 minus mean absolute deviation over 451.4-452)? -0.31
